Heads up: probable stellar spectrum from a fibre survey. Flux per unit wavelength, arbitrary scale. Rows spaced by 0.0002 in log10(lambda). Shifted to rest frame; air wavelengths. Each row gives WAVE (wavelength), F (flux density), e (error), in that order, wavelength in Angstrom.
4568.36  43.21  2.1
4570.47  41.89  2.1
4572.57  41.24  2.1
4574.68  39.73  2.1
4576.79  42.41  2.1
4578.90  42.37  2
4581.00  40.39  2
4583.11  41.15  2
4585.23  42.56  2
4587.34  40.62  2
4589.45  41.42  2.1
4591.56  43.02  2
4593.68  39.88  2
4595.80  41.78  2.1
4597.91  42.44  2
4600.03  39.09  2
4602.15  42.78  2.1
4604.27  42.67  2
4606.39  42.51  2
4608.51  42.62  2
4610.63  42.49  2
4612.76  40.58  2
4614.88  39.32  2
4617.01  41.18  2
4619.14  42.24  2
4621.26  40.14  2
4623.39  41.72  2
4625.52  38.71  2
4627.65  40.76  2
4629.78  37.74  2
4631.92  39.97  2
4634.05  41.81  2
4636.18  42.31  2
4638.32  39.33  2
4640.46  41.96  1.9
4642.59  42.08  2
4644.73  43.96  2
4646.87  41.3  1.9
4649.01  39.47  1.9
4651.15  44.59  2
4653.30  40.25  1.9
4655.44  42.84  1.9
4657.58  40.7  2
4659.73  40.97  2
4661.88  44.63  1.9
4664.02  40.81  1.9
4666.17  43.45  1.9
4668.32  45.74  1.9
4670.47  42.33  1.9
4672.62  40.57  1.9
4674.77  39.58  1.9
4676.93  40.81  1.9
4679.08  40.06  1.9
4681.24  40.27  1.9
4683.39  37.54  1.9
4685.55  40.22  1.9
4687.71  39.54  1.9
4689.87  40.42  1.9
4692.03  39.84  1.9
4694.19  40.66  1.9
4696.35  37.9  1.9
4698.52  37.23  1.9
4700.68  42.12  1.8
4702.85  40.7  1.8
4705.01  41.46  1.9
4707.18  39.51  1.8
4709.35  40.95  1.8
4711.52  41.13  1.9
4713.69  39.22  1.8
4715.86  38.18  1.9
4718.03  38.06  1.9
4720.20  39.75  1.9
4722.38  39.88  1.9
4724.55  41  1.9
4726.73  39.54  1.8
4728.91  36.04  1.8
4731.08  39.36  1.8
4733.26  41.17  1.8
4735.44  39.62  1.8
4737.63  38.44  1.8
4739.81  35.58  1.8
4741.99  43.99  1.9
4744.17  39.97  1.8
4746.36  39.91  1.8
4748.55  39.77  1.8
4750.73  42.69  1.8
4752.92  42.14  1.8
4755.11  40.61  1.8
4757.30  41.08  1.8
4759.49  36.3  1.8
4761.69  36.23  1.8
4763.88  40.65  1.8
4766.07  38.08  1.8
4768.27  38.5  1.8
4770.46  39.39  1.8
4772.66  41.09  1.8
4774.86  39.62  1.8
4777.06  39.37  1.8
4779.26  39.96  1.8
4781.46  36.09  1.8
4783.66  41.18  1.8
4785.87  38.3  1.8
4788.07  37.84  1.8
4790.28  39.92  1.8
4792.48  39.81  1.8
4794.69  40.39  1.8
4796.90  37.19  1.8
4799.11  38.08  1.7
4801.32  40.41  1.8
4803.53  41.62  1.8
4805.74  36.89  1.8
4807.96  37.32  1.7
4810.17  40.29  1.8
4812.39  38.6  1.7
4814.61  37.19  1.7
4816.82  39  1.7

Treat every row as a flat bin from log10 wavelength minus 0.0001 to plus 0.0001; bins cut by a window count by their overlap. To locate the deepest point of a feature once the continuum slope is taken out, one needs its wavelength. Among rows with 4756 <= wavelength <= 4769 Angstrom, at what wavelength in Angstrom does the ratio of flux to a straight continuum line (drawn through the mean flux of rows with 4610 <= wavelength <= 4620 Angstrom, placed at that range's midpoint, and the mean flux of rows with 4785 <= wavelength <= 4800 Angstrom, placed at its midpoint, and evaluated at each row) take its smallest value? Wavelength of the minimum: 4761.69 Angstrom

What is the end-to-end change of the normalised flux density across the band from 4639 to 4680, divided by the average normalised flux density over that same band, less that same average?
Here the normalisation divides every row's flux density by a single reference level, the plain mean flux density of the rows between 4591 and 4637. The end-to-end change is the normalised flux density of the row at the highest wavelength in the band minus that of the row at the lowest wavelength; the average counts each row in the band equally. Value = -1.06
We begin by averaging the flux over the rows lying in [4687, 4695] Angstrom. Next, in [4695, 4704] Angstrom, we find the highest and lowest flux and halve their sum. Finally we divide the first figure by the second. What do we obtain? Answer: 1.01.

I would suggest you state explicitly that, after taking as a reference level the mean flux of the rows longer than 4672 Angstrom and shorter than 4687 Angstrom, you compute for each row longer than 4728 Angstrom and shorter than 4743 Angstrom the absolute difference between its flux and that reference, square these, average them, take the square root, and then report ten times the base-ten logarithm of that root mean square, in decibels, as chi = 4.4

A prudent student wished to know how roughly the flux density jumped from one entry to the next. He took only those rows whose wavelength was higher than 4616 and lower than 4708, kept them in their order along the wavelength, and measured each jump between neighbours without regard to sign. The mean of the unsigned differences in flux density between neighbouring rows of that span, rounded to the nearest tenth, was 2.0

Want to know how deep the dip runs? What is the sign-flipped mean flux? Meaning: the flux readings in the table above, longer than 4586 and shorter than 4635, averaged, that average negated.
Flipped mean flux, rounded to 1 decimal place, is -41.1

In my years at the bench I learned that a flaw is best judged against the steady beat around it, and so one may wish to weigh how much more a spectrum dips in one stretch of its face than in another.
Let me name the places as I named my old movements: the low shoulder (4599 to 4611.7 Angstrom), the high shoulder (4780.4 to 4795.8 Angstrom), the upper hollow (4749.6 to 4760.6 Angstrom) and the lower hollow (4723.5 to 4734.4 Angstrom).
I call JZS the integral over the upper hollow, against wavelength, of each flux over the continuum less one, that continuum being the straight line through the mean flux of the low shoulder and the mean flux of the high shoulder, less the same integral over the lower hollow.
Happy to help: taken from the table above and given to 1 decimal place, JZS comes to 0.4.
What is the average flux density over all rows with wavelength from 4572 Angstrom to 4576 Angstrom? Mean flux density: 40.5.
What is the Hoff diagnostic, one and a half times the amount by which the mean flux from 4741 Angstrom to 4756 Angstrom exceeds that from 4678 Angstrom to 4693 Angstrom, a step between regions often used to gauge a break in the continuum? 2.4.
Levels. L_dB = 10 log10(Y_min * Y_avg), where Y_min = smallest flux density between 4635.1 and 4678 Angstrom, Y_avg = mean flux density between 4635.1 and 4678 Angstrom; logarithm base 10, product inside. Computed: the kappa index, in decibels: 32.2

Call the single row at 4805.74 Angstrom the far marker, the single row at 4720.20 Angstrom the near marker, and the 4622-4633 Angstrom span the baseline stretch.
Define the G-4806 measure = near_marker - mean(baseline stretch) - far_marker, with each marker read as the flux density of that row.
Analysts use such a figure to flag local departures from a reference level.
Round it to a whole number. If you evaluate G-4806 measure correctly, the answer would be -37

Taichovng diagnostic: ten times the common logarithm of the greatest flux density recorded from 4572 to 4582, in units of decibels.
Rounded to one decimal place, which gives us 16.3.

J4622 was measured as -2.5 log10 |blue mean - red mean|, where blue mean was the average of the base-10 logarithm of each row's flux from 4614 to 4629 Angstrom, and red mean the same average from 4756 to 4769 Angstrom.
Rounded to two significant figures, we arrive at 4.1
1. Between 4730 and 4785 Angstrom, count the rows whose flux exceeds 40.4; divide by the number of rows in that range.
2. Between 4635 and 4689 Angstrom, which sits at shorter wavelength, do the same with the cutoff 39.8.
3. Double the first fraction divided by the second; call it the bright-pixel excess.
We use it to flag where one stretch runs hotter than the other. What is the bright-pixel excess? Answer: 0.90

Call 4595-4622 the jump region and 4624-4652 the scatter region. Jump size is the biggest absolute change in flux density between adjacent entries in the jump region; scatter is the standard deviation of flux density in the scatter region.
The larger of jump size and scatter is 3.7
